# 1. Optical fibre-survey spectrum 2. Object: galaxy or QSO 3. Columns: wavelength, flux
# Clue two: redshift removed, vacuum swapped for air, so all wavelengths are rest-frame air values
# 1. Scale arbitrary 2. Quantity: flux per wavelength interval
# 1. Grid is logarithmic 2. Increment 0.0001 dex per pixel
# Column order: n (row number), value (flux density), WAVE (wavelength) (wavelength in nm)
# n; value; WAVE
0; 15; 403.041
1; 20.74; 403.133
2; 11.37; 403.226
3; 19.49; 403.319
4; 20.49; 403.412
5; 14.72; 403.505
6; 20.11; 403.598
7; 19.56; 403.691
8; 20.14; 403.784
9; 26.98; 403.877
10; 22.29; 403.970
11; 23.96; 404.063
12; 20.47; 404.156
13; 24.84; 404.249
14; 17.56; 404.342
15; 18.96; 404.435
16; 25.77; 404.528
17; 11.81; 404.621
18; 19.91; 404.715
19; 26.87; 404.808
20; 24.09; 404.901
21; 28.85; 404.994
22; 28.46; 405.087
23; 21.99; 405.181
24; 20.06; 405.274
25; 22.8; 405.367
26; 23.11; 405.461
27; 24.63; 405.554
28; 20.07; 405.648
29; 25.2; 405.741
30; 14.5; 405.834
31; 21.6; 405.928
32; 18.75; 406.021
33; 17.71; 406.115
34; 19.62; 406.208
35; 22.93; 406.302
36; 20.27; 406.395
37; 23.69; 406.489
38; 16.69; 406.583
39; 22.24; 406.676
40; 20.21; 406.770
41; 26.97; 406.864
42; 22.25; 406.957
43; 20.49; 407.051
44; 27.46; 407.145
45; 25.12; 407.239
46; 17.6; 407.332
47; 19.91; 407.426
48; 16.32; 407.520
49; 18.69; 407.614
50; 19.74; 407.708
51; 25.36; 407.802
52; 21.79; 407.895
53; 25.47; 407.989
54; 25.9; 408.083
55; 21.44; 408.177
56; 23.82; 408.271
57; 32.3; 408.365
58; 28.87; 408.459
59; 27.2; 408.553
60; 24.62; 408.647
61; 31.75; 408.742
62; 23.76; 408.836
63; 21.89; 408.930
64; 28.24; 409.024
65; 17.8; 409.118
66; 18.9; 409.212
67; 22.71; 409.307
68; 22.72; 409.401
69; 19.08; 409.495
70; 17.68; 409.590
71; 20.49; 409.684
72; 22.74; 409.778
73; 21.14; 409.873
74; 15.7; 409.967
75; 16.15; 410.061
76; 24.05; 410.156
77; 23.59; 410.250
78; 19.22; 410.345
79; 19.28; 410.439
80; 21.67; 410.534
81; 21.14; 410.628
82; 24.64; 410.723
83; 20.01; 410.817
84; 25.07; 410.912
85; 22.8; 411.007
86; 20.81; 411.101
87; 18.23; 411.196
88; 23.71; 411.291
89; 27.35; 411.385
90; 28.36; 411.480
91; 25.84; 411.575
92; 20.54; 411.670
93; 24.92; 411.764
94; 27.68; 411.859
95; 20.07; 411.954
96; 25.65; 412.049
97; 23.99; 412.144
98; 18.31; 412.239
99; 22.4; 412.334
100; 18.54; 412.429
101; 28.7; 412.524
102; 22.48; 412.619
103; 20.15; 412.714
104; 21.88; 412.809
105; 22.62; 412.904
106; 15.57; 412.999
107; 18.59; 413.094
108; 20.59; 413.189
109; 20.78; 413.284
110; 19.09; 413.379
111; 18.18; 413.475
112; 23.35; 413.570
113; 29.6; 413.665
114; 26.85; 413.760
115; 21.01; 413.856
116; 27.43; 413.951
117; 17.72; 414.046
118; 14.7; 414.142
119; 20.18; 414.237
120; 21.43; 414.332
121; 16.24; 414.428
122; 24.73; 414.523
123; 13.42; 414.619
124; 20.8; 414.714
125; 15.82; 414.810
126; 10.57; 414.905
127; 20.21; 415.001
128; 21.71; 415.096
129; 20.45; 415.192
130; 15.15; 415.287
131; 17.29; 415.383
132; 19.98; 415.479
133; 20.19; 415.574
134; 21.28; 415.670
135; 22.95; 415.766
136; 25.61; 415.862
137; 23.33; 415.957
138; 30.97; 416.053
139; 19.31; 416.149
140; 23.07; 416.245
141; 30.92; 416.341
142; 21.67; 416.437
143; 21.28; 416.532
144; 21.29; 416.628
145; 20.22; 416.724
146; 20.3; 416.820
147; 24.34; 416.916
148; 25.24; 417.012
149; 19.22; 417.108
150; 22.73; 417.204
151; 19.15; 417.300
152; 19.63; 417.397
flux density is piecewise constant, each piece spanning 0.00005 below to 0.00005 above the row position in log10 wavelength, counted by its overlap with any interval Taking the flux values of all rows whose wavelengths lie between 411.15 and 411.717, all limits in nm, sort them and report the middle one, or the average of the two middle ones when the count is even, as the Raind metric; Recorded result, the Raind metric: 25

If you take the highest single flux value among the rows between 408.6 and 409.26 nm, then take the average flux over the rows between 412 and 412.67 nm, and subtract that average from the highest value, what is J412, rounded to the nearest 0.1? 8.9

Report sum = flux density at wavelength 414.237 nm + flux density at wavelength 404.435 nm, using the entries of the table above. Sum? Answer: 39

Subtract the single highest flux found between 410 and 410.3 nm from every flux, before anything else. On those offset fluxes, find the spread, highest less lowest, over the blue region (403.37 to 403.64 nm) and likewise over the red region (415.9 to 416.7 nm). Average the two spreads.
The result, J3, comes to 8.7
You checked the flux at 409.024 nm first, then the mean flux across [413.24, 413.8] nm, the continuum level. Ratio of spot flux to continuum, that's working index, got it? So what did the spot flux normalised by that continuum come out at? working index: 1.2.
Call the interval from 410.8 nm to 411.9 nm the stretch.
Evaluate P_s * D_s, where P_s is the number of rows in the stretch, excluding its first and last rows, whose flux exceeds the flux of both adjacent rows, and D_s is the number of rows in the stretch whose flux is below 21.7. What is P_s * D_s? 8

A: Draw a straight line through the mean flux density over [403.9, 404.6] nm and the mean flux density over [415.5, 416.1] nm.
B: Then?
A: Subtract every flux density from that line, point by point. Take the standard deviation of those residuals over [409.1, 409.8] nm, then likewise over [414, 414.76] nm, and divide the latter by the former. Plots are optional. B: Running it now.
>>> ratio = 1.7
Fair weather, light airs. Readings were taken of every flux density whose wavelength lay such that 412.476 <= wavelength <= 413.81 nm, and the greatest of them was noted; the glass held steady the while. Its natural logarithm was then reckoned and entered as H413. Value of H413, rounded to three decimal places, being 3.388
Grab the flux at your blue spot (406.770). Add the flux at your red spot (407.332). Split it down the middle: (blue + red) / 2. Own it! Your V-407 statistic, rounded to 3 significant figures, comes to 18.9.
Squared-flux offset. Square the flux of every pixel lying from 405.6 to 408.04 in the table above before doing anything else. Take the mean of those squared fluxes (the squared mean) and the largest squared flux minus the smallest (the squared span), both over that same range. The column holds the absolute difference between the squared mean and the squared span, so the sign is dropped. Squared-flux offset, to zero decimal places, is 84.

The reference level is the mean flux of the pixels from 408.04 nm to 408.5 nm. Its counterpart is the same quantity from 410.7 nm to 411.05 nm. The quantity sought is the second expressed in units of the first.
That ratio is 0.87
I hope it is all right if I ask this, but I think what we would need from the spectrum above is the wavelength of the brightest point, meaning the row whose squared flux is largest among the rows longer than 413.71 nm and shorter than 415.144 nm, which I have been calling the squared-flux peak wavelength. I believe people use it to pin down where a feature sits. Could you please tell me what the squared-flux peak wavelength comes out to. 413.951 nm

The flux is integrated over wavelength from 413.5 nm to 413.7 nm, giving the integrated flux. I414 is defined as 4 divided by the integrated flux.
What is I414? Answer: 0.79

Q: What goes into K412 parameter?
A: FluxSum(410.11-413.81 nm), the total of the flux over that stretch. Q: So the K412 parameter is 876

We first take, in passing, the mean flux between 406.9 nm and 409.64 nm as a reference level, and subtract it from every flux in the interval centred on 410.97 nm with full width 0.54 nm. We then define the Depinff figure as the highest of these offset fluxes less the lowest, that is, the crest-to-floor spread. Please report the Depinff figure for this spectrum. 7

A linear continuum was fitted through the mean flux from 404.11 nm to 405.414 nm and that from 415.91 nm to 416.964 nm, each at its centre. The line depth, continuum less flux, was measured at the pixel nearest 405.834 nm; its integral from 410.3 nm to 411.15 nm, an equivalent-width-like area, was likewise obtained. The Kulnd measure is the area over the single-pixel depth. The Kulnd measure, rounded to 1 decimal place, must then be 0.1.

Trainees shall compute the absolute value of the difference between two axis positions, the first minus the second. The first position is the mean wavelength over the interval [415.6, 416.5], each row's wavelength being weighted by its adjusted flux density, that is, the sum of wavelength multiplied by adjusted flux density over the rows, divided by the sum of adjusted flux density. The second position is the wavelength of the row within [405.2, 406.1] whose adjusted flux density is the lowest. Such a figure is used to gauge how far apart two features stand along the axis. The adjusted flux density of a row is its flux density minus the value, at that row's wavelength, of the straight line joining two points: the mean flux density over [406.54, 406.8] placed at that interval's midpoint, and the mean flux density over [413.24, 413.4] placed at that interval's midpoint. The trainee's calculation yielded 10.26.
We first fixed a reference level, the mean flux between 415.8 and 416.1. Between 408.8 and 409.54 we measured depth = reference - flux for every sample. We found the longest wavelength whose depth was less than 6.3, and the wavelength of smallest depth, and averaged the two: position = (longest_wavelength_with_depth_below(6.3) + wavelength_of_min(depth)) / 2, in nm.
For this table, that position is 409.21 nm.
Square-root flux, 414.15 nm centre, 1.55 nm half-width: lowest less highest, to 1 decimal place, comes -2.2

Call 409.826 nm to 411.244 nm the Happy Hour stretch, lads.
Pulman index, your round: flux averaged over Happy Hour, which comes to 20.9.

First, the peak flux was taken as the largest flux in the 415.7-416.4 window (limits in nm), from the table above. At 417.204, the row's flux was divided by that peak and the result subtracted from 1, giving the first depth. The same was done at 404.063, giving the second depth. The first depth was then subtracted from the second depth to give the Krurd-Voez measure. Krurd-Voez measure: -0.04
